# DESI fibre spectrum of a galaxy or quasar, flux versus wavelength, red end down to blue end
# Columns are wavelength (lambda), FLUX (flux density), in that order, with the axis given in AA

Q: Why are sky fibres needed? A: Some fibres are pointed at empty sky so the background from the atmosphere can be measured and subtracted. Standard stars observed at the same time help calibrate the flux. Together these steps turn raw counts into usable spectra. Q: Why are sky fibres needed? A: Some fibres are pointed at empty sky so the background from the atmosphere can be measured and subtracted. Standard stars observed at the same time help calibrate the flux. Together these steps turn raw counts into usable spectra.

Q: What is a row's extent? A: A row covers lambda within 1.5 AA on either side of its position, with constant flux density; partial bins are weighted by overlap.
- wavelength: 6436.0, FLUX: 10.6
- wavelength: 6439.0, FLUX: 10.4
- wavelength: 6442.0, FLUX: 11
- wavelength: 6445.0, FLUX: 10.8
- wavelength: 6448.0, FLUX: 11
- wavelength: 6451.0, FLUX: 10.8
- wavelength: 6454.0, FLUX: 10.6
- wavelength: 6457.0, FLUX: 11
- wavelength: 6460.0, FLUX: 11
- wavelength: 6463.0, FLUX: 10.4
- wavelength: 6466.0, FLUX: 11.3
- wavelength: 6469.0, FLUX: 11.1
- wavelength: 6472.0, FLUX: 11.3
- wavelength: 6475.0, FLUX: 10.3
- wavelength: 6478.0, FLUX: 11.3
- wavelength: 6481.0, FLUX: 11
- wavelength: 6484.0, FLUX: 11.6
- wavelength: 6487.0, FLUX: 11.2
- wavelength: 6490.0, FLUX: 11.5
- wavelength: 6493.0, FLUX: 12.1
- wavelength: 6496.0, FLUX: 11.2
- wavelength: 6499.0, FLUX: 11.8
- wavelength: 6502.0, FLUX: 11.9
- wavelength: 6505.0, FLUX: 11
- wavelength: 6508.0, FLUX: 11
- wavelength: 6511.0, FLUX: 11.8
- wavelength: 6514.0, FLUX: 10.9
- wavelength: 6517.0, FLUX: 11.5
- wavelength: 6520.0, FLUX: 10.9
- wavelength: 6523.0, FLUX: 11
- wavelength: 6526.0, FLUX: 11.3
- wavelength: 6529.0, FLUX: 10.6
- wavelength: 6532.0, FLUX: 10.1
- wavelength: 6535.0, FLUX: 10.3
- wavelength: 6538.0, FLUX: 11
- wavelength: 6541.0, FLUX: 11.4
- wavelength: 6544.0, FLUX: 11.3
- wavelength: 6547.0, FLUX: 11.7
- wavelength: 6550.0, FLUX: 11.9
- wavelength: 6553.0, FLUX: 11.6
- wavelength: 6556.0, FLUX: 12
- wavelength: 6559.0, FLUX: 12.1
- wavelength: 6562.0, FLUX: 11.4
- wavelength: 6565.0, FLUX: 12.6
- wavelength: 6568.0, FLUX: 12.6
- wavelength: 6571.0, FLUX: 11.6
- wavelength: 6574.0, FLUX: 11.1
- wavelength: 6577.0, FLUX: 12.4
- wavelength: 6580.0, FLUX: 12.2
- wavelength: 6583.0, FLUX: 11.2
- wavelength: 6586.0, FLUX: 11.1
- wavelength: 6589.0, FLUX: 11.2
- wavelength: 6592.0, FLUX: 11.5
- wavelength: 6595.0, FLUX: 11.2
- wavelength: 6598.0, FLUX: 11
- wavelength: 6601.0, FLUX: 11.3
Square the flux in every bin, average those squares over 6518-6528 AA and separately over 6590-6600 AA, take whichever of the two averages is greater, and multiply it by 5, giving 631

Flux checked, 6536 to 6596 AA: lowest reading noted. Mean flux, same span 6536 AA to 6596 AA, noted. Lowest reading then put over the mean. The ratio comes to 0.944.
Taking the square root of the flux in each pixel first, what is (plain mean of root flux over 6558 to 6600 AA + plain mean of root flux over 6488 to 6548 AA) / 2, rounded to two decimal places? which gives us 3.38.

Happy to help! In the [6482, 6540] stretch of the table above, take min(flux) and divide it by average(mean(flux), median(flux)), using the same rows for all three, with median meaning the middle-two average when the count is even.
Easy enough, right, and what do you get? 0.902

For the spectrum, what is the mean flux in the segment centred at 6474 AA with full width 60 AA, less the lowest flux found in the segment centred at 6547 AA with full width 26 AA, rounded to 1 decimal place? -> 0.9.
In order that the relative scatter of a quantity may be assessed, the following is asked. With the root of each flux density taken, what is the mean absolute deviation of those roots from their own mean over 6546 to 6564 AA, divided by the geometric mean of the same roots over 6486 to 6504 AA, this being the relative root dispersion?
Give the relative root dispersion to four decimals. 0.0093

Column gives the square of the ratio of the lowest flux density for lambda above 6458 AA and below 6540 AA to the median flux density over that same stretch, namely 0.83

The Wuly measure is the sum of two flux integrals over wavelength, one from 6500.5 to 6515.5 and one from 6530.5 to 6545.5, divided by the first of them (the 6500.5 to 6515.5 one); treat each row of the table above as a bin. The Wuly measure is 1.96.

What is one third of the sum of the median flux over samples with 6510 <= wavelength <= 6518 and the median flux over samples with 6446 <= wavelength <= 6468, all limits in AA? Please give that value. 7.5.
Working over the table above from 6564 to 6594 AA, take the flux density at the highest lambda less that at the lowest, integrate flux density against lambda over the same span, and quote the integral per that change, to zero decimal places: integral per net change -320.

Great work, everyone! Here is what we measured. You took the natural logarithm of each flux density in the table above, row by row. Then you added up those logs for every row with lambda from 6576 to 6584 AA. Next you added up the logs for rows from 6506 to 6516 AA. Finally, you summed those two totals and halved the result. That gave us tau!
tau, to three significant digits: 7.34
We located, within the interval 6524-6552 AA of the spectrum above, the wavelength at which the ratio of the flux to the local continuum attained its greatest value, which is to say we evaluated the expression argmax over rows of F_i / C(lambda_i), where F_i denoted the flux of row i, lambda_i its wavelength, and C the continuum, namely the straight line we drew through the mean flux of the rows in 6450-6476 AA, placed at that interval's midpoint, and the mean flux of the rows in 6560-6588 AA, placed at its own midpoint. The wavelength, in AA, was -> 6550.0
